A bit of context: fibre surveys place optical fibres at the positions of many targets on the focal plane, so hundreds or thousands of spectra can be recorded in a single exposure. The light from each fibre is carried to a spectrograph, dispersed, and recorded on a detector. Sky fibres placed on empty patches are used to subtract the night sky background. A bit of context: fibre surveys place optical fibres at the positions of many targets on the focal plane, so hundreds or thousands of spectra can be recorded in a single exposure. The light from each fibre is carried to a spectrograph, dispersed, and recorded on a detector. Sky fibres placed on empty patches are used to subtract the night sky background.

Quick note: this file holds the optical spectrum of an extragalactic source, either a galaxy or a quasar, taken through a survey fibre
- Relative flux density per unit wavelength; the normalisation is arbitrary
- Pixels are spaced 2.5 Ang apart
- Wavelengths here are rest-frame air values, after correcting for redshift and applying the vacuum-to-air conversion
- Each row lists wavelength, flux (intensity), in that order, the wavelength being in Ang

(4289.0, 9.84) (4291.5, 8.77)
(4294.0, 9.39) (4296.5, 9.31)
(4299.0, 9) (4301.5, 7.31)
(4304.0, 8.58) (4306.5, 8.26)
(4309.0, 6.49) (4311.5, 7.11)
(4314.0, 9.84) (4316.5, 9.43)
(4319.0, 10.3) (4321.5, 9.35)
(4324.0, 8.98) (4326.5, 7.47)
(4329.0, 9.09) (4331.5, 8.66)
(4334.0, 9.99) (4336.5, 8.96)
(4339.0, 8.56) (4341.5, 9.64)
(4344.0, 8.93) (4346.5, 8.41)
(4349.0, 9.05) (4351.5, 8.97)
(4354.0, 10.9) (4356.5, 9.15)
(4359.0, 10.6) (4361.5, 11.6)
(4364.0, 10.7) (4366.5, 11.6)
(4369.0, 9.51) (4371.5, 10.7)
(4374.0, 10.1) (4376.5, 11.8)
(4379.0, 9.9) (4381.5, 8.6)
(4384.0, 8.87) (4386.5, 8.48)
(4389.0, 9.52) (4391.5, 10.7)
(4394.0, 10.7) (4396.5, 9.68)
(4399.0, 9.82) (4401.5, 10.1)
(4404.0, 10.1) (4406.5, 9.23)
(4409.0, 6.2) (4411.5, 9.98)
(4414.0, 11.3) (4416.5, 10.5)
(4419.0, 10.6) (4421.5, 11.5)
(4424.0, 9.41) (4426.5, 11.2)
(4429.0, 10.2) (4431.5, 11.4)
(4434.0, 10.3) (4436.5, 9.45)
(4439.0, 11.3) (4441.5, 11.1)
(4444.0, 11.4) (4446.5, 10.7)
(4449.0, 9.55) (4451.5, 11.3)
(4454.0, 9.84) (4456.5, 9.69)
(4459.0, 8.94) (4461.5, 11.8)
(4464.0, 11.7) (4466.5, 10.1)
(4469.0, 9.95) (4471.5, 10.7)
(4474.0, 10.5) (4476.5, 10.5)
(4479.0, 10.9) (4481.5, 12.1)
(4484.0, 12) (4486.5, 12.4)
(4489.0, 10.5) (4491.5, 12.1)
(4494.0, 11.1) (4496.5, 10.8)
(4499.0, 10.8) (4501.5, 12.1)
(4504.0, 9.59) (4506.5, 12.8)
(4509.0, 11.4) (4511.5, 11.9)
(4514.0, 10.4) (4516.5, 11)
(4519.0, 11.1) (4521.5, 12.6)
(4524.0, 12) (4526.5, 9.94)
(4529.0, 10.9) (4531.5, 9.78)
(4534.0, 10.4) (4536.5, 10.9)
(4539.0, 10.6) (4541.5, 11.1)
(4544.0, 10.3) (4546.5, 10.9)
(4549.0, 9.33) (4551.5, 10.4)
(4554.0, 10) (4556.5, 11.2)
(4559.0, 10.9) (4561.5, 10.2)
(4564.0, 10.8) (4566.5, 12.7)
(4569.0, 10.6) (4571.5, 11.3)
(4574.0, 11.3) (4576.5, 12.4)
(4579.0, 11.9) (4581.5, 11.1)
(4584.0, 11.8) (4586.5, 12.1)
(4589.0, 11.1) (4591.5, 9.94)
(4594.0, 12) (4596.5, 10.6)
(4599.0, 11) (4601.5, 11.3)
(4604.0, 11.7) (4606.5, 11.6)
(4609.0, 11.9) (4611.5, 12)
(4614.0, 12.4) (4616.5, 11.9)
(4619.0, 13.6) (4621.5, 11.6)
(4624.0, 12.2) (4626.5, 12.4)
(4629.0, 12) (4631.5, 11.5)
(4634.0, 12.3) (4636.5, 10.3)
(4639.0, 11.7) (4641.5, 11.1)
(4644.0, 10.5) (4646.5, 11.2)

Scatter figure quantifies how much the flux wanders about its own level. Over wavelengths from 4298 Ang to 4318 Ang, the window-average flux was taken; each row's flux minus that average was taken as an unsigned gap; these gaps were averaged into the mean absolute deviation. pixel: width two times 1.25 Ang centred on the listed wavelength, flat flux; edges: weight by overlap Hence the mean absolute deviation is 1.0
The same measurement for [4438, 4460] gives 0.8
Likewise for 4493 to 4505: 0.6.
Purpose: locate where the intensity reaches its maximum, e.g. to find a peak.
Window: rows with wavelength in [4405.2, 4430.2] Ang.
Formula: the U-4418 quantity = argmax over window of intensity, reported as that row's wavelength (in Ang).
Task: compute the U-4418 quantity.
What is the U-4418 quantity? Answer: 4421.5 Ang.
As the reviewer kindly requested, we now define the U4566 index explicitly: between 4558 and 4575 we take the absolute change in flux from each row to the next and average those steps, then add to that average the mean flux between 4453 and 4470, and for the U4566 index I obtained 11.3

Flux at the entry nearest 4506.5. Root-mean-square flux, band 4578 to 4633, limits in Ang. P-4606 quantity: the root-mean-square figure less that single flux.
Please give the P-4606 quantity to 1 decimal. -1.1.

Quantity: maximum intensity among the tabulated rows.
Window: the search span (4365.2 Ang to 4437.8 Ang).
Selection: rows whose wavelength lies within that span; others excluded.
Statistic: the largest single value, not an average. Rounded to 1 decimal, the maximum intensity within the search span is 11.8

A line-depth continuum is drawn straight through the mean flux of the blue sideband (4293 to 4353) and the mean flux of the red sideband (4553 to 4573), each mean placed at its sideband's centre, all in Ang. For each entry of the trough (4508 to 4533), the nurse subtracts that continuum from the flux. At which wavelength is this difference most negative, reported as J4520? 4531.5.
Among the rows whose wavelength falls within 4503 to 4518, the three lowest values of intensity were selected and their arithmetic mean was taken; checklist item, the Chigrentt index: 10.3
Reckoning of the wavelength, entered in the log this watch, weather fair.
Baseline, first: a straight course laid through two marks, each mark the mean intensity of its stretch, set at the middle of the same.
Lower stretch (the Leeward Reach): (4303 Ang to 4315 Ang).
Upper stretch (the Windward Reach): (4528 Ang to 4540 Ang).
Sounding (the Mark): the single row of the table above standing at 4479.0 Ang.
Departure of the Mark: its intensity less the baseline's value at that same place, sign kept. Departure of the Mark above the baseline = 1.0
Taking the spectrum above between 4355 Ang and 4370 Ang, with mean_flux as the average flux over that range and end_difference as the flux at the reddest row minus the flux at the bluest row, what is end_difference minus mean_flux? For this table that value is -10.2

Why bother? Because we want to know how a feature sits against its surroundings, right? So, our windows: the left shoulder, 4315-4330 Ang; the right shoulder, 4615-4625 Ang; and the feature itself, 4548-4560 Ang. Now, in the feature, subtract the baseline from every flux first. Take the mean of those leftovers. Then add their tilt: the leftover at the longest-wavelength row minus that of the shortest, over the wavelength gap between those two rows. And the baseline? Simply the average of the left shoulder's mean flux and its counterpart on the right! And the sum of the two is -0.19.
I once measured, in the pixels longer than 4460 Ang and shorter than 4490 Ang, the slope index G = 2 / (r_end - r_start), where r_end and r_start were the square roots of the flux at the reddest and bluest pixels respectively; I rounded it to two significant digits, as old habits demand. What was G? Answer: -10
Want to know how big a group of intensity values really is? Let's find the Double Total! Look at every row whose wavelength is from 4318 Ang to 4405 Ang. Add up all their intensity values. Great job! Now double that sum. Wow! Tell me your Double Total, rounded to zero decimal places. 679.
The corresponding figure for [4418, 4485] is 576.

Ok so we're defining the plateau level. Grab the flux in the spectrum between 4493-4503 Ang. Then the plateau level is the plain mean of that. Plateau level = 11.2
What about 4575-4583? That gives 11.8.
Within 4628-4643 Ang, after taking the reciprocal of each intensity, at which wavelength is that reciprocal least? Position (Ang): 4634.0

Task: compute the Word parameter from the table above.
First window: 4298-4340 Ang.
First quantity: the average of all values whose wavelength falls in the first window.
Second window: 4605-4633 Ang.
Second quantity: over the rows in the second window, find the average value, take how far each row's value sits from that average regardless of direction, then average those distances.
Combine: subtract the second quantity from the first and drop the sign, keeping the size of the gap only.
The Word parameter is 8.3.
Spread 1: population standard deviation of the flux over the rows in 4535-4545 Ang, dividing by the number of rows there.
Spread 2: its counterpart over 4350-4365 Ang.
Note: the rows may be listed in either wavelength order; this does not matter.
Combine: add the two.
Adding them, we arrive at 1.25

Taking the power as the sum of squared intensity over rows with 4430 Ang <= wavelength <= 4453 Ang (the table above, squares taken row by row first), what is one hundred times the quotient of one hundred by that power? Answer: 9.6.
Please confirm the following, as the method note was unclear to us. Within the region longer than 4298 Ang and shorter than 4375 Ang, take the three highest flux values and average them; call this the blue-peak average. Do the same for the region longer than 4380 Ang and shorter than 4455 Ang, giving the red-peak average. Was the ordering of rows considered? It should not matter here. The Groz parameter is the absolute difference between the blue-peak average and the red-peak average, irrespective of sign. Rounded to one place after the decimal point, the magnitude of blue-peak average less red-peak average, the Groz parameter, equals 0.1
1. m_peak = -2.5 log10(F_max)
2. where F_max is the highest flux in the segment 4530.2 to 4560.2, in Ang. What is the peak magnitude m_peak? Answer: -2.62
